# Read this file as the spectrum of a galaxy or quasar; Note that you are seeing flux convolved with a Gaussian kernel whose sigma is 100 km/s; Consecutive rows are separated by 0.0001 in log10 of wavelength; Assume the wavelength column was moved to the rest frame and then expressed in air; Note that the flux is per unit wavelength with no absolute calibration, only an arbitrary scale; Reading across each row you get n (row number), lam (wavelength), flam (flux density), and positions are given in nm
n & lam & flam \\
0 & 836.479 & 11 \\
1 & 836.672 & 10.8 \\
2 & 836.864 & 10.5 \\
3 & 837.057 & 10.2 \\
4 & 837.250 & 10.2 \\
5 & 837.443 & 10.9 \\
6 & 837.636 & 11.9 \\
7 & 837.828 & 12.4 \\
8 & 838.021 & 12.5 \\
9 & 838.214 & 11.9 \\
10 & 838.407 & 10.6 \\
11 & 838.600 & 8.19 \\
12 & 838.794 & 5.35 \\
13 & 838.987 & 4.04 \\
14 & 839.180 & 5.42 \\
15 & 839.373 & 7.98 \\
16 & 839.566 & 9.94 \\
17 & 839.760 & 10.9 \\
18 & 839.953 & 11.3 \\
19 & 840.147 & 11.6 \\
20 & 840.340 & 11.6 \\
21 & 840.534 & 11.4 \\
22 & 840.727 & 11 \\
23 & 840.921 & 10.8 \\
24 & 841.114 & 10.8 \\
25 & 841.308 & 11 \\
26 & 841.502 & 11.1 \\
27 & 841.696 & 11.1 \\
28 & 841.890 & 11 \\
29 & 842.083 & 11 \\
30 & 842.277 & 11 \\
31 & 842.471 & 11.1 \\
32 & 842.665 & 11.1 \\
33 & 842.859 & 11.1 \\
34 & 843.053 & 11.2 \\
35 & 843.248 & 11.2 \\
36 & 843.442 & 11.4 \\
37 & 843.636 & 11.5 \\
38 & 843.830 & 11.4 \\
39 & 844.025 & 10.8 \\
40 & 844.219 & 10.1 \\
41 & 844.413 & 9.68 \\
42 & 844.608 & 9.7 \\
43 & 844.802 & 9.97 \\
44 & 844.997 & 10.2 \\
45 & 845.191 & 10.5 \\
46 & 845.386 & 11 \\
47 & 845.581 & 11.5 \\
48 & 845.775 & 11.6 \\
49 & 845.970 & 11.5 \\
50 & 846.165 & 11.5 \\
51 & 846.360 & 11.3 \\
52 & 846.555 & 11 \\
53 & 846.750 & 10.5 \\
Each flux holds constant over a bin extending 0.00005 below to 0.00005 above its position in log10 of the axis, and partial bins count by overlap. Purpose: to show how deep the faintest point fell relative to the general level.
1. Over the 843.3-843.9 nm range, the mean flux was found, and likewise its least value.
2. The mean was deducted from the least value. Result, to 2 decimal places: -0.03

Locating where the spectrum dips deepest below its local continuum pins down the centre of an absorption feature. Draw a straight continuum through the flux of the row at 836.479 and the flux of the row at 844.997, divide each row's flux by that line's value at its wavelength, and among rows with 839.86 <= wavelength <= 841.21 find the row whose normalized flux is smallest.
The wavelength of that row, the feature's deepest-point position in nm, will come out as 840.921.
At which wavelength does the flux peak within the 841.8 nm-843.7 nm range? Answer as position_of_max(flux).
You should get 843.636 nm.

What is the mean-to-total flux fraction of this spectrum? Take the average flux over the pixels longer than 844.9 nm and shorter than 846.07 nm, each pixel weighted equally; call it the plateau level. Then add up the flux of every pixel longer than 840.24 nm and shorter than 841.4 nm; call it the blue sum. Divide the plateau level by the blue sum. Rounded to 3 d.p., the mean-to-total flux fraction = 0.166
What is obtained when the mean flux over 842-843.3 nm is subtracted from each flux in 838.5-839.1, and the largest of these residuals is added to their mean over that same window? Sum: -8.1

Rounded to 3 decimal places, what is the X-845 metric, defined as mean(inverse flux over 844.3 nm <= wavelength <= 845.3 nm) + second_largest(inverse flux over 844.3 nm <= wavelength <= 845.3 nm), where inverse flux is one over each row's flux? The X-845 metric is 0.203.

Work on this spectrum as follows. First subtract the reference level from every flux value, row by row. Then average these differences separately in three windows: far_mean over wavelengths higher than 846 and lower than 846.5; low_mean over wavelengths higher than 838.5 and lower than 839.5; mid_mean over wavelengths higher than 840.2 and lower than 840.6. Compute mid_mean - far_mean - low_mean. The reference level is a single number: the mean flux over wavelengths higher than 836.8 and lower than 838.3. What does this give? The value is 5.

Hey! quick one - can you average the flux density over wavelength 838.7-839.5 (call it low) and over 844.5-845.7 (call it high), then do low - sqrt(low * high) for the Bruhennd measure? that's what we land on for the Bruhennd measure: -2.0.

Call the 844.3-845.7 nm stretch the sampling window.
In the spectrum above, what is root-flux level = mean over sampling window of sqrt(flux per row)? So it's 3.22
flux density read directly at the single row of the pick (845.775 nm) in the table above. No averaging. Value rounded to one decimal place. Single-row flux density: 11.6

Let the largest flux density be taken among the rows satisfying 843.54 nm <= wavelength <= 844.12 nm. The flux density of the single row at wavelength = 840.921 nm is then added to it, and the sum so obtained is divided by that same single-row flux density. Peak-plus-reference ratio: 2.06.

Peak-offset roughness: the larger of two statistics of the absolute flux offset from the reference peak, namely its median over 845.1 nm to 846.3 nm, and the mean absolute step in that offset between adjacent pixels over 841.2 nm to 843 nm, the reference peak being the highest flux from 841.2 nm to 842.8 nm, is 0.4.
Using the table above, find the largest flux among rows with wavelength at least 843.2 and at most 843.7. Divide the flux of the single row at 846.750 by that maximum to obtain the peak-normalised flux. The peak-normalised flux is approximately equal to 0.91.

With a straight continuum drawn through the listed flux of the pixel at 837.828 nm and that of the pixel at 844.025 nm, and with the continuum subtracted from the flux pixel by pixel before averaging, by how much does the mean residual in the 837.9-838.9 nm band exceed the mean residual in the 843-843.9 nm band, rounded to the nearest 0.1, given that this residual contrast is -2.9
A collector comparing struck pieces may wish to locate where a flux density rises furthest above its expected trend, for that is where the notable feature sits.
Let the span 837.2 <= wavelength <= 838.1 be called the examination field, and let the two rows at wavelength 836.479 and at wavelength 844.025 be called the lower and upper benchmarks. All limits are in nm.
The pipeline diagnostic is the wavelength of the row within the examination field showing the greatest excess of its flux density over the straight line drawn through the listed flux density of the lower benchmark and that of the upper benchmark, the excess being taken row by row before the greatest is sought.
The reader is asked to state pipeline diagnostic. 838.021 nm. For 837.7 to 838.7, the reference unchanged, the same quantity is 838.021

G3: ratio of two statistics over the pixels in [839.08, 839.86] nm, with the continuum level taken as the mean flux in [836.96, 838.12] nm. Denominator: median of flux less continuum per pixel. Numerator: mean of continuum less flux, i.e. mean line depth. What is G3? -1.17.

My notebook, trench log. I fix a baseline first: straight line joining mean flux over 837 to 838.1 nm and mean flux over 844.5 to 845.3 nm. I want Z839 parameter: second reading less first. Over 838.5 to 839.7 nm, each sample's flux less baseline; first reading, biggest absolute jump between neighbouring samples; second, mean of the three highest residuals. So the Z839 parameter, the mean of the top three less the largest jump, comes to -5.2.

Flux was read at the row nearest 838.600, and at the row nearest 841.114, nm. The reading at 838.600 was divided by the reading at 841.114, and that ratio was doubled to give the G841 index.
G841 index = 1.52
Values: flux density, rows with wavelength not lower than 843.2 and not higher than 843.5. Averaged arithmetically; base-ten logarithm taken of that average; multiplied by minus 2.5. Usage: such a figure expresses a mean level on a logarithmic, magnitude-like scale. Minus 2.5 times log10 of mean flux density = -2.63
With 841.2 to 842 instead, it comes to -2.61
